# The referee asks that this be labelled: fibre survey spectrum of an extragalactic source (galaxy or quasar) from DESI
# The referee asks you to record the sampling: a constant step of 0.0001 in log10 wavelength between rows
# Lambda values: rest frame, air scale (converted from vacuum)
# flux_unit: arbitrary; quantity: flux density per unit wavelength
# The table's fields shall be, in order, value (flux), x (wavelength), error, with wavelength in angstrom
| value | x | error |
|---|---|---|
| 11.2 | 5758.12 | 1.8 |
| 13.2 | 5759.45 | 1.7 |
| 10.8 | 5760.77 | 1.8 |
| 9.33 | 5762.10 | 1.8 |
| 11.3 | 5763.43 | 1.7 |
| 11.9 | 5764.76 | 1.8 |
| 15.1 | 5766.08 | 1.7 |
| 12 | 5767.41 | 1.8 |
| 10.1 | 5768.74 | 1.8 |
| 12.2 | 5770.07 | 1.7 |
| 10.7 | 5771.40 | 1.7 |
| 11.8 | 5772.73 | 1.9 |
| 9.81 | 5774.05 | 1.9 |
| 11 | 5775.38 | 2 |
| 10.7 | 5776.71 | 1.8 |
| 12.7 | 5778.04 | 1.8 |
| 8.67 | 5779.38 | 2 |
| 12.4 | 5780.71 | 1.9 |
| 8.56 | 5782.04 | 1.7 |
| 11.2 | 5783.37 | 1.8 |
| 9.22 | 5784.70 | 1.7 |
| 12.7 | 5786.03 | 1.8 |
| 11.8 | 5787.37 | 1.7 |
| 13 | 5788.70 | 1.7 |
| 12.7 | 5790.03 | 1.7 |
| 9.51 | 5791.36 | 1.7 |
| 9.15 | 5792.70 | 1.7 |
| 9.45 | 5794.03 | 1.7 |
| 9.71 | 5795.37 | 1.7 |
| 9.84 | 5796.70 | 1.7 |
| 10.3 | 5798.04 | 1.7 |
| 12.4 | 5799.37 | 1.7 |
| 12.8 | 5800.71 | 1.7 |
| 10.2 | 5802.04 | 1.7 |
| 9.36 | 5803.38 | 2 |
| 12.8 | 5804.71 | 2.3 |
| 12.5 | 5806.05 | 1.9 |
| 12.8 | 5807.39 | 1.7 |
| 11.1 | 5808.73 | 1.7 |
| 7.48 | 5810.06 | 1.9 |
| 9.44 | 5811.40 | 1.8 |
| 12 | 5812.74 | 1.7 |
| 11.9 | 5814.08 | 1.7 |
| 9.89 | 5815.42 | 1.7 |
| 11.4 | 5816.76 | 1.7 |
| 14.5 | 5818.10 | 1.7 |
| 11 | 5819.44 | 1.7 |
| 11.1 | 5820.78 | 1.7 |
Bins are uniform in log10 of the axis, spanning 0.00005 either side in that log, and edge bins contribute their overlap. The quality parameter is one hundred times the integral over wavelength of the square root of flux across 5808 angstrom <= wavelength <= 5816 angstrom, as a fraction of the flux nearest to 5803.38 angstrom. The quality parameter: 274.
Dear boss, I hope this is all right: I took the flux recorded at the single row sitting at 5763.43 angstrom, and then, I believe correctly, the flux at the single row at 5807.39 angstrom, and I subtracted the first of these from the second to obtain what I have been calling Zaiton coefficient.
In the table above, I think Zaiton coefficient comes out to 1.5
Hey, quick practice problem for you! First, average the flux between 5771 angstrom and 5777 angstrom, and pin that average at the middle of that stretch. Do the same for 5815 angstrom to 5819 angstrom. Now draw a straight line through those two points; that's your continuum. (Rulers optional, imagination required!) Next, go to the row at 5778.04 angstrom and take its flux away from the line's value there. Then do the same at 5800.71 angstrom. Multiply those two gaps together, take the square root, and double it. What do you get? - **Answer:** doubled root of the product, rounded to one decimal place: 3.0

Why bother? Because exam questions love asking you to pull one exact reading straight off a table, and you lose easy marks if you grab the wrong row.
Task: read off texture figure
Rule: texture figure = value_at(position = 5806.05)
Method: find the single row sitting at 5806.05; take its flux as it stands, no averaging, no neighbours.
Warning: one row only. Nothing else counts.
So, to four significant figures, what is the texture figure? 12.50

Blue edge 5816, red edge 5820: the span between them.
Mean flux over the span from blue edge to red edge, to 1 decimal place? 12.3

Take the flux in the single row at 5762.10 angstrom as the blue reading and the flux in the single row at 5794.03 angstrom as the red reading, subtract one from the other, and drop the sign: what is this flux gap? 0.1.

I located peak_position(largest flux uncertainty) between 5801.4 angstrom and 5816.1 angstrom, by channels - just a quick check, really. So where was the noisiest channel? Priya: 5804.71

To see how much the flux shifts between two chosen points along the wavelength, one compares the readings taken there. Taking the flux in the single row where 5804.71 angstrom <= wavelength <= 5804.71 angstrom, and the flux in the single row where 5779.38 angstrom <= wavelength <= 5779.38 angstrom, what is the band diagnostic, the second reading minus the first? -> -4.1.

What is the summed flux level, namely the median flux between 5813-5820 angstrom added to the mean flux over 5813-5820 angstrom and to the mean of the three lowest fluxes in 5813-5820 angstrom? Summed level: 33.9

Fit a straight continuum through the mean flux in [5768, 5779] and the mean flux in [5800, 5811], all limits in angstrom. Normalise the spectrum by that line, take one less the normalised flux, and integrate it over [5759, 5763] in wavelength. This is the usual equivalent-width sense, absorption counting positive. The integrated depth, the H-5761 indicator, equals 0.01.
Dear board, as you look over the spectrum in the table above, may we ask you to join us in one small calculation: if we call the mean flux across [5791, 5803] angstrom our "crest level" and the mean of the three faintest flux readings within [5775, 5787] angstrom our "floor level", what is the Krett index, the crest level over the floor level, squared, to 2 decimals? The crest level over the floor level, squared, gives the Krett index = 1.38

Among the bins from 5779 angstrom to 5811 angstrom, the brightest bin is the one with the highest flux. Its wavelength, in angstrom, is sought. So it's 5788.70 angstrom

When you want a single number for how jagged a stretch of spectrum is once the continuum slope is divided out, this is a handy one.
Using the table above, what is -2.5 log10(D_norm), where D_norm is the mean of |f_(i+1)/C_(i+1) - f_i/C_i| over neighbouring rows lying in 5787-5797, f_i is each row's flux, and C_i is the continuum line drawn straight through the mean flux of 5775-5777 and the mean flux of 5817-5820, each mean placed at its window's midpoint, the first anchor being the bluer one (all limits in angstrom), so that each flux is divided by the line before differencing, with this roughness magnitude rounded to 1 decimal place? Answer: 2.9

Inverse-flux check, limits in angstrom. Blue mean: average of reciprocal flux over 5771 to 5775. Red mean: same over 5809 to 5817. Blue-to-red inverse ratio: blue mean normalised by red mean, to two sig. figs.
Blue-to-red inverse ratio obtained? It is 0.94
